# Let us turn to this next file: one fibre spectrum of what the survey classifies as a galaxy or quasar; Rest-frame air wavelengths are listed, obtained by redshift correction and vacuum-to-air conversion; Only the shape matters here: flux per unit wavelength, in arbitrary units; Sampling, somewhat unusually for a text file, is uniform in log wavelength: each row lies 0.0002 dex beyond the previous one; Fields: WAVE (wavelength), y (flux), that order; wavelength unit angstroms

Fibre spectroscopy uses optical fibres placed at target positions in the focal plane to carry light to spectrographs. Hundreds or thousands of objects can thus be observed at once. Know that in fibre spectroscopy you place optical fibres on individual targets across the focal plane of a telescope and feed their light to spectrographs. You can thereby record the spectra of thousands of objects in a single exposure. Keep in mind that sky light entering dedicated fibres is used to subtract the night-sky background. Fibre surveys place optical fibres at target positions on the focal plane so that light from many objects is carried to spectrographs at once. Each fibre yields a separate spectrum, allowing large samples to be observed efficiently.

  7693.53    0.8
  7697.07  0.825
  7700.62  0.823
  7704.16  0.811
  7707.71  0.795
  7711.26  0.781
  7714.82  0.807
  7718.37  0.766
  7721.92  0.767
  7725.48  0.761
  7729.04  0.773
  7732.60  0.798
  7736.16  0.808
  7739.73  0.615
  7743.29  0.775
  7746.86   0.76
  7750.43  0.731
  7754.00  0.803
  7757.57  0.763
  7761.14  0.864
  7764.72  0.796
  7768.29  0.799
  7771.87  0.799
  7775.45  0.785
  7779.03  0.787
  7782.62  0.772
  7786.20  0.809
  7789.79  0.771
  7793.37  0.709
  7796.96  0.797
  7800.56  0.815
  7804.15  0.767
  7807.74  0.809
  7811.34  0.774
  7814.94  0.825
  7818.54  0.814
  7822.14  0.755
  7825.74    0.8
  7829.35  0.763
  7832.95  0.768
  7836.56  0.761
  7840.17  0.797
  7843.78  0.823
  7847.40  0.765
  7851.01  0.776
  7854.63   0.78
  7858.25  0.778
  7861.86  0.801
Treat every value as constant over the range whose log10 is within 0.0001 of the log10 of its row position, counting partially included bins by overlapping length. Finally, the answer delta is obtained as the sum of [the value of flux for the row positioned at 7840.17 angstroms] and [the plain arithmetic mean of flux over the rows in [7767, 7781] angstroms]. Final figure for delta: 1.59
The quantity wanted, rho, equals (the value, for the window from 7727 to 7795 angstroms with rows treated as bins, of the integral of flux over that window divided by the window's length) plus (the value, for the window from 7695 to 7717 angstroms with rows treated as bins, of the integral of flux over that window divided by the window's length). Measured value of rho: 1.581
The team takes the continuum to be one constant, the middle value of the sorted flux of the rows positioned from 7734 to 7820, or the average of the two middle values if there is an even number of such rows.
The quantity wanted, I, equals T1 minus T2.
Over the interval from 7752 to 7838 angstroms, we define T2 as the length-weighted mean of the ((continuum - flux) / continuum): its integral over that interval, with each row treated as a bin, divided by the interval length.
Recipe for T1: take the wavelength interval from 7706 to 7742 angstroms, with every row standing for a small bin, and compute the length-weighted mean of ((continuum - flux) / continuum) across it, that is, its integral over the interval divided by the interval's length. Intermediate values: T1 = 0.031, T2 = 0.005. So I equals 0.026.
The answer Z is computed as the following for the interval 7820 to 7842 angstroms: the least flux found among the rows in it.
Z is 0.755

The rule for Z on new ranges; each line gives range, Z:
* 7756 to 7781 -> 0.763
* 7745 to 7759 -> 0.731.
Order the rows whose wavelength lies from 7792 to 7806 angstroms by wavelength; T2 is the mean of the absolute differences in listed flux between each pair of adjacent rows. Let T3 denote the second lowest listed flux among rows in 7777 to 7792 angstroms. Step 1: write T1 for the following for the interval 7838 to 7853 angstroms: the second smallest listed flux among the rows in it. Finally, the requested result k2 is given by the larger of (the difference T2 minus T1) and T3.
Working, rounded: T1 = 0.776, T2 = 0.05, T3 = 0.772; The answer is 0.772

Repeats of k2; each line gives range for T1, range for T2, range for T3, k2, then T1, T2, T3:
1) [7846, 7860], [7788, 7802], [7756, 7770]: 0.796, 0.776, 0.06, 0.796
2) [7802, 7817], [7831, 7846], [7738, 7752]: 0.731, 0.774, 0.02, 0.731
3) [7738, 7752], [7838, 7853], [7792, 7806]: 0.767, 0.731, 0.03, 0.767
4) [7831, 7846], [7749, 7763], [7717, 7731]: 0.766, 0.768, 0.07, 0.766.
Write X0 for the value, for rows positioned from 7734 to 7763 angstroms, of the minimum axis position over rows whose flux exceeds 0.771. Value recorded 7736.16 angstroms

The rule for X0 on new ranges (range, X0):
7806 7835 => 7807.74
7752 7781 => 7754.00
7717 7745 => 7729.04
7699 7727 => 7700.62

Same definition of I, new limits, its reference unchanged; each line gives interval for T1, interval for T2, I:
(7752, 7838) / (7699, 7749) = -0.018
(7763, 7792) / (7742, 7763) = -0.007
